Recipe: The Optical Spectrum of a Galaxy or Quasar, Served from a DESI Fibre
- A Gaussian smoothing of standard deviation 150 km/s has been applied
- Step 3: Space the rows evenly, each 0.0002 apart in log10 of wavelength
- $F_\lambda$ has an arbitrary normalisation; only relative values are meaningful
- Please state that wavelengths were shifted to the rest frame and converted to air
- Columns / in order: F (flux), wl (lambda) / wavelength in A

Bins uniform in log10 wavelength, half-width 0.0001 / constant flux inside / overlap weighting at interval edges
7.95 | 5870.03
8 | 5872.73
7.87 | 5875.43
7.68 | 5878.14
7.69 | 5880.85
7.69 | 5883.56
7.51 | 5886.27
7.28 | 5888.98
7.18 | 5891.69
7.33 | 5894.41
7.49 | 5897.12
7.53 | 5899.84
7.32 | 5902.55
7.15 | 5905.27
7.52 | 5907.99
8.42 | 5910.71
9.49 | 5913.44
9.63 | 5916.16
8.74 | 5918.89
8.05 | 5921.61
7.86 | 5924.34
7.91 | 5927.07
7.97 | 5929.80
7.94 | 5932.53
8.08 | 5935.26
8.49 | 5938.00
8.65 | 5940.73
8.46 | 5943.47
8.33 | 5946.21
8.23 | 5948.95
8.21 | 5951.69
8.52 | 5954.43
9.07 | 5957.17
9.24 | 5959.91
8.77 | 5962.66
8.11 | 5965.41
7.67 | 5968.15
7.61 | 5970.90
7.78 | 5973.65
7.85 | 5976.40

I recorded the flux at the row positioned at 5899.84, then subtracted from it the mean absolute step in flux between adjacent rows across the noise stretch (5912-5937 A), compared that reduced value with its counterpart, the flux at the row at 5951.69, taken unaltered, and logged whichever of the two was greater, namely 8.21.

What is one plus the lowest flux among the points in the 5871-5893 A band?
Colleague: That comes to 8.18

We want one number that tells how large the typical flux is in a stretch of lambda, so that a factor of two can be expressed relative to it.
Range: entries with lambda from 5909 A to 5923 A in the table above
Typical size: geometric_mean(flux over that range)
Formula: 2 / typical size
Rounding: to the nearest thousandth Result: 0.226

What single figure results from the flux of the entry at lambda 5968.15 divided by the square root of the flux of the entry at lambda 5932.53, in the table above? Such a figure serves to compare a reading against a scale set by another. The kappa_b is 2.7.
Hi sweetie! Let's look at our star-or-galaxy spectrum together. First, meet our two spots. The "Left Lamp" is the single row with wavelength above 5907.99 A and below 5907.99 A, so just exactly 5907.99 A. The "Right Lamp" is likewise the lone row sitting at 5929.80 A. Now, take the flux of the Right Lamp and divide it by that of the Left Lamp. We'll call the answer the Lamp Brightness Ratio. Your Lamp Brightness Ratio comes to 1.06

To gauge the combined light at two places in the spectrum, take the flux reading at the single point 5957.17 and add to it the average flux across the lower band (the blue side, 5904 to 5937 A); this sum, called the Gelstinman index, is 17.3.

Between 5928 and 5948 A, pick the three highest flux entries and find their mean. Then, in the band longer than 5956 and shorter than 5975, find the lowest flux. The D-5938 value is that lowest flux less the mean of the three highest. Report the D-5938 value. -0.9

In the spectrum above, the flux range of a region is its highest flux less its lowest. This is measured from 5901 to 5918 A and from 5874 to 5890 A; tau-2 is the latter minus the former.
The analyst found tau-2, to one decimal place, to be -1.9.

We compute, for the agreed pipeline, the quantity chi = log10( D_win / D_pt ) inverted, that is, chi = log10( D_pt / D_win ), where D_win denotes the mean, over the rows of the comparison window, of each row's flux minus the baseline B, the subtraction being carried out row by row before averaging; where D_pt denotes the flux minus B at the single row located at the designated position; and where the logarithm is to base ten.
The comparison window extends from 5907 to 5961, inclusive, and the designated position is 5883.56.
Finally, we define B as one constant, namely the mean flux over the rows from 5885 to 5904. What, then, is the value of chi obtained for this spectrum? -0.53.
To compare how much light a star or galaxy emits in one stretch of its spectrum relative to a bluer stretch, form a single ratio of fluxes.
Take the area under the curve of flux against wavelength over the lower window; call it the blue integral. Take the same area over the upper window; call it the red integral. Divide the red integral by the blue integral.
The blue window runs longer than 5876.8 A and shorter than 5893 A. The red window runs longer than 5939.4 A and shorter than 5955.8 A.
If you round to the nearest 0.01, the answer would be 1.13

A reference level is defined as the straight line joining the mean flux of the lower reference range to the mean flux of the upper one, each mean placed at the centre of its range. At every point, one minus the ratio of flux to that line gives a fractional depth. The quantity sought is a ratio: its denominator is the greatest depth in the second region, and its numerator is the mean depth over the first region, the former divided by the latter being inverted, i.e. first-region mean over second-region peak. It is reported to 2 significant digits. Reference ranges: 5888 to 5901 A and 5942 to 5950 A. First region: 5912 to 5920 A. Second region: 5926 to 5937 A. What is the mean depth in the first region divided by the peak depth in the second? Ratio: -11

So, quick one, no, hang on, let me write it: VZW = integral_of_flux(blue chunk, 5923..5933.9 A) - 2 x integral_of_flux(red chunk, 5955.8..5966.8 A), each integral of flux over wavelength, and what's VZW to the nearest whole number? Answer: -107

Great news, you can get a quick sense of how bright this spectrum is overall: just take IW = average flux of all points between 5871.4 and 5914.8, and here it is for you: 7.70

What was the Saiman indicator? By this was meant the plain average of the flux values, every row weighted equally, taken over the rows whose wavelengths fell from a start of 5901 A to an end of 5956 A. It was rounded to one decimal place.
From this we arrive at 8.2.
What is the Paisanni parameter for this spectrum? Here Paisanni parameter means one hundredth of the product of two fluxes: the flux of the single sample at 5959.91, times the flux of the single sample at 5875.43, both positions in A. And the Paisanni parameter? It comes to 0.73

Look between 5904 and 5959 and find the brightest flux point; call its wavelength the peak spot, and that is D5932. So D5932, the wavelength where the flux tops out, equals 5916.16 A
